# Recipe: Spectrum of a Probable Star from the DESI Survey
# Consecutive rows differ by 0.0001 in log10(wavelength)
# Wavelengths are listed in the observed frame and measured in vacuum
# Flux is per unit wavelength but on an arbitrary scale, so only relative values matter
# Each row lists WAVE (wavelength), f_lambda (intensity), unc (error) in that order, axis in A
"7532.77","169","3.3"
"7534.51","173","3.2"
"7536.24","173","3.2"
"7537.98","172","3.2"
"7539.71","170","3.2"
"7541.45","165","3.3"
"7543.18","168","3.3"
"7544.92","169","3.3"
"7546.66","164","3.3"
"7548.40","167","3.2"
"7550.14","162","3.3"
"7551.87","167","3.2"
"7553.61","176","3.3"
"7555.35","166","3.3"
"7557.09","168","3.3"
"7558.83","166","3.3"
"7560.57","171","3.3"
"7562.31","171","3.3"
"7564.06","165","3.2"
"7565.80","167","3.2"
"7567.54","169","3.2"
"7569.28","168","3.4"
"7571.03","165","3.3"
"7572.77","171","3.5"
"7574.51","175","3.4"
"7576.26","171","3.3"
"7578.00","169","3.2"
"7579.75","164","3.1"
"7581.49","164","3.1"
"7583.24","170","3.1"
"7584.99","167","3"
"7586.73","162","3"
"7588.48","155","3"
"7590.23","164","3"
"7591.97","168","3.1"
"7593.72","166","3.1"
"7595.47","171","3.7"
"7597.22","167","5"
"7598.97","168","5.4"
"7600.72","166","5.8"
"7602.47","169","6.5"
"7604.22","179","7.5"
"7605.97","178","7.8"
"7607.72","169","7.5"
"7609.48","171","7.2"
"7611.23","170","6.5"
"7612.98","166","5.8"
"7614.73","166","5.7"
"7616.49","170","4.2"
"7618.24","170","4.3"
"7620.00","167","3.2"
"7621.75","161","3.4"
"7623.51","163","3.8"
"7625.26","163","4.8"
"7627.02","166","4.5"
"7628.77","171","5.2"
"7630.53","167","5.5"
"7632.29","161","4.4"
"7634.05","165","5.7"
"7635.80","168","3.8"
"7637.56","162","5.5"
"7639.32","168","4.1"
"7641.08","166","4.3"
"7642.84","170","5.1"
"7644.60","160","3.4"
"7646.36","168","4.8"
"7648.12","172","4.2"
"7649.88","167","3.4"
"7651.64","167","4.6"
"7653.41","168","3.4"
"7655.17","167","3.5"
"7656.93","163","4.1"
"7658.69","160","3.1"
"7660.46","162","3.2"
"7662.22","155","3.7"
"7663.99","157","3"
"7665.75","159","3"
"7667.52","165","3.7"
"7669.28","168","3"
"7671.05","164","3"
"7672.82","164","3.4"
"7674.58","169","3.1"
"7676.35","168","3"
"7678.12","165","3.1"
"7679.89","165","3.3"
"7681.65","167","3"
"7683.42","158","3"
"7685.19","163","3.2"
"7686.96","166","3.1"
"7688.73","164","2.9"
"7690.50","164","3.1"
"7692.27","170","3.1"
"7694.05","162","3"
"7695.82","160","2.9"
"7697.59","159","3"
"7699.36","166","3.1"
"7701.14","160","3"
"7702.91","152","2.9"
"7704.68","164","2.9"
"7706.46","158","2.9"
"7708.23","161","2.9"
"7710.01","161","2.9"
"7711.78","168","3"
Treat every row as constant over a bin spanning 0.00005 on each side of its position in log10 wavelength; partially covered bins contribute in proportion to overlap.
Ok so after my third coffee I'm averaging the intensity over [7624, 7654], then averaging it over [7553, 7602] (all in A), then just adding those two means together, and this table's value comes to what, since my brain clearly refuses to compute 334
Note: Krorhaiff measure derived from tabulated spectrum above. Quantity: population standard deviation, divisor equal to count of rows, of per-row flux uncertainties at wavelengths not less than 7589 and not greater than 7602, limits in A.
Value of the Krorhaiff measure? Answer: 1.117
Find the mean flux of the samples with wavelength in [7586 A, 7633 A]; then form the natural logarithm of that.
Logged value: 5.12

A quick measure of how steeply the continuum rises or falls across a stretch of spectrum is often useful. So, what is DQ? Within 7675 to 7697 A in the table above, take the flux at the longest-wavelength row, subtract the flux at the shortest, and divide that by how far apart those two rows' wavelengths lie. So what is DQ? -0.41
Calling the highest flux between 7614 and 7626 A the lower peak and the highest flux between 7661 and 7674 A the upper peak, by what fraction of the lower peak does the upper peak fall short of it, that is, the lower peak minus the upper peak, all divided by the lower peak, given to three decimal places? 0.012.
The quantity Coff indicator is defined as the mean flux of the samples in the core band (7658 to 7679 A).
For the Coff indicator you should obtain 163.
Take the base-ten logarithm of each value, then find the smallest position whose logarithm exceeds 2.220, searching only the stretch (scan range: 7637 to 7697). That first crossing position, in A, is 7639.32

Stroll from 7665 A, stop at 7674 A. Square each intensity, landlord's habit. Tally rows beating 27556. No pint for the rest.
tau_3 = 1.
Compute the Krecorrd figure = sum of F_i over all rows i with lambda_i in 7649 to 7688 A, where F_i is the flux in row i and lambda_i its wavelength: 3607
